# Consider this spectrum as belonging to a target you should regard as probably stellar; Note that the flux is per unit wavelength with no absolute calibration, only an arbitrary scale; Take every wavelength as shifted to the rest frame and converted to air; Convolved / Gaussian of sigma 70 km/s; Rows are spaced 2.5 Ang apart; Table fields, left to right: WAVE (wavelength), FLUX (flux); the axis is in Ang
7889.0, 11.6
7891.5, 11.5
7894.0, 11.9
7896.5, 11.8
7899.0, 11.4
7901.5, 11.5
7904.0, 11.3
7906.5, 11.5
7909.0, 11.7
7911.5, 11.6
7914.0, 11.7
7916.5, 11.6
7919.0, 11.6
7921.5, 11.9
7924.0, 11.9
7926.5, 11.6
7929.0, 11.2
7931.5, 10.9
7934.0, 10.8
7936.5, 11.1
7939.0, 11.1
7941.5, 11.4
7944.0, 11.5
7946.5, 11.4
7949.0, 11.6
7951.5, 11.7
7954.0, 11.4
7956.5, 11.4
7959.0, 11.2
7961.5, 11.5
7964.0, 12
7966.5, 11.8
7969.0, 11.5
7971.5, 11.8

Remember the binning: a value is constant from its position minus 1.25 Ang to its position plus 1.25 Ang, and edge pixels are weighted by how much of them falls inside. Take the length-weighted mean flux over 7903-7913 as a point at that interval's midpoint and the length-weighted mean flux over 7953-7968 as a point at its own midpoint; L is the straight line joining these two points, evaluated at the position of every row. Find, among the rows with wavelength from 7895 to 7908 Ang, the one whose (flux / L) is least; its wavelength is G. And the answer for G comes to 7904.0 Ang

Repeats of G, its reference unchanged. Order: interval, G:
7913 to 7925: 7919.0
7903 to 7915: 7904.0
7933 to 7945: 7934.0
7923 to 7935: 7934.0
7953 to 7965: 7959.0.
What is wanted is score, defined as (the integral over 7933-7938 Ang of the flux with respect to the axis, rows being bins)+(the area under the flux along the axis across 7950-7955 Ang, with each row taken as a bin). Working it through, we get 113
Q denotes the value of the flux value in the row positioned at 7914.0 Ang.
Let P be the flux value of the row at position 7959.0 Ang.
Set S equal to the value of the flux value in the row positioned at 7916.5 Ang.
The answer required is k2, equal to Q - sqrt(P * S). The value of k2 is 0.30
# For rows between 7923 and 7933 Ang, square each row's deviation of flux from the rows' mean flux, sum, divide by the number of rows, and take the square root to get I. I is 0.38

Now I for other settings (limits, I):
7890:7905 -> 0.21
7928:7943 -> 0.20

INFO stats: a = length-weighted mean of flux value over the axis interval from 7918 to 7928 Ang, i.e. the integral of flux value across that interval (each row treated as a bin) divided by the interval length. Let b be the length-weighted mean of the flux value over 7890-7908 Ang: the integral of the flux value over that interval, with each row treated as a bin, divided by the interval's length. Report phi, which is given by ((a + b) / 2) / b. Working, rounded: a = 11.7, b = 11.6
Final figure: 1.01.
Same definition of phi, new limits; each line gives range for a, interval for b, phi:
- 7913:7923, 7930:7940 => 1.03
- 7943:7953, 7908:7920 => 1.00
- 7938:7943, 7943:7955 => 0.99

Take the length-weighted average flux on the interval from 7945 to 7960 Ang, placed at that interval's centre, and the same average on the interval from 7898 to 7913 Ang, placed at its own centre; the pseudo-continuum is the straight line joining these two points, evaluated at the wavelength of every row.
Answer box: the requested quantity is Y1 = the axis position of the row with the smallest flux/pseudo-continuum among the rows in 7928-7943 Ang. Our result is 7934.0 Ang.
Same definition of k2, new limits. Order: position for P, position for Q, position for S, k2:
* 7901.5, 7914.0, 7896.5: 0.05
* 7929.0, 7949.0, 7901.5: 0.25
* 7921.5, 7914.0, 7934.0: 0.36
